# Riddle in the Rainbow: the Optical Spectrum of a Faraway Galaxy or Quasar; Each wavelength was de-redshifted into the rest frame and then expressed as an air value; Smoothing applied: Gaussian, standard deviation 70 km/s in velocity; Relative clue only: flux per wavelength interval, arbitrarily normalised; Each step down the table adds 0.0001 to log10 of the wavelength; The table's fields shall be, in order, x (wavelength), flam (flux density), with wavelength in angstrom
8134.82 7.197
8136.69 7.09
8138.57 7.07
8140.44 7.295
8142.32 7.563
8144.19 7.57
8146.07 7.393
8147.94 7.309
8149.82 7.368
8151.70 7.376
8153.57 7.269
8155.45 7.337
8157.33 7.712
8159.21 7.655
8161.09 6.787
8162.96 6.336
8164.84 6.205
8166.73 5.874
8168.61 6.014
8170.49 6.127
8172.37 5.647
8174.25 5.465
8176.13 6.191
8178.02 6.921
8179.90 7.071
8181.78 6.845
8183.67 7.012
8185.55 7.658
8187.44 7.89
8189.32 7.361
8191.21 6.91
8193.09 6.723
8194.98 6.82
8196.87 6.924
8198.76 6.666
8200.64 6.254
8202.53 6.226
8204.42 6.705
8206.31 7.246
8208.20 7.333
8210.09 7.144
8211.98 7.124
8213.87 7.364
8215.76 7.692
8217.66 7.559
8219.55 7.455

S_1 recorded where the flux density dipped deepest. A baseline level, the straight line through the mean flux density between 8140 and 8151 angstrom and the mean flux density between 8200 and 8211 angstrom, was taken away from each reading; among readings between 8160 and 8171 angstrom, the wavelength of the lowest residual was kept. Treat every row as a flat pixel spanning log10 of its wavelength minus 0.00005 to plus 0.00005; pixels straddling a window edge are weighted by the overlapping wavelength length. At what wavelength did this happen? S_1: 8166.73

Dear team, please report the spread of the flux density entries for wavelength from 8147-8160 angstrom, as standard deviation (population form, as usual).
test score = 0.2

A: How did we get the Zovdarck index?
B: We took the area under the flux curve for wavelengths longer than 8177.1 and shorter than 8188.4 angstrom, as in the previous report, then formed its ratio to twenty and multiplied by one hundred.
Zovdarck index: 409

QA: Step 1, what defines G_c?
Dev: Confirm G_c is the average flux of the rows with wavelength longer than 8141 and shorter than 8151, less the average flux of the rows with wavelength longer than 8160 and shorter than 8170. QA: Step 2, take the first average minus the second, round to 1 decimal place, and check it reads 1.2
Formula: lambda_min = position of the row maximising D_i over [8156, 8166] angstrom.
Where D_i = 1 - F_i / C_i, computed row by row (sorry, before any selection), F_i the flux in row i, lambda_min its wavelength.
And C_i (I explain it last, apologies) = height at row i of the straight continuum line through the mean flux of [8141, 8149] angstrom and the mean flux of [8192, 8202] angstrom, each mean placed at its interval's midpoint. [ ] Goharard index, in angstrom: 8164.84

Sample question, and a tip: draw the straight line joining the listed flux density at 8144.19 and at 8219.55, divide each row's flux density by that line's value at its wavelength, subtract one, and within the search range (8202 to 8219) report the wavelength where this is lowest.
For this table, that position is 8202.53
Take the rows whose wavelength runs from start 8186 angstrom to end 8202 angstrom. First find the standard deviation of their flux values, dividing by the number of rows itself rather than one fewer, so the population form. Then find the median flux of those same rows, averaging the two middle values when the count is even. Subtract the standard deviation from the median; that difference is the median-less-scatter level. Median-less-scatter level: 6.4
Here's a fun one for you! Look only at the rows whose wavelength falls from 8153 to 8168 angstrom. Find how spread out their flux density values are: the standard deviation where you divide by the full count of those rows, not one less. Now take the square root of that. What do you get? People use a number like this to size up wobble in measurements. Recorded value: 0.81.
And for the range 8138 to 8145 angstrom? 0.46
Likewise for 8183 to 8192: 0.61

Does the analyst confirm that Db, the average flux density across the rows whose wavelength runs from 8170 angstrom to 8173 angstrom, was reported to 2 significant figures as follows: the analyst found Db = 5.9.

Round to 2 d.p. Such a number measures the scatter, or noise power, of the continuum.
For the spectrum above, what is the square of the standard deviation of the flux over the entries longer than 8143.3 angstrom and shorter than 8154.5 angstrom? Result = 0.01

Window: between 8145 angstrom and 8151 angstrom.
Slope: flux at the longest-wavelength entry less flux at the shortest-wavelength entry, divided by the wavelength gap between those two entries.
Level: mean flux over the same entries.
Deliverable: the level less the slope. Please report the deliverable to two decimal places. 7.36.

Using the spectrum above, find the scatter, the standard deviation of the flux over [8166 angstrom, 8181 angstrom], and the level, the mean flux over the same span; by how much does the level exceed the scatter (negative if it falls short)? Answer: 5.6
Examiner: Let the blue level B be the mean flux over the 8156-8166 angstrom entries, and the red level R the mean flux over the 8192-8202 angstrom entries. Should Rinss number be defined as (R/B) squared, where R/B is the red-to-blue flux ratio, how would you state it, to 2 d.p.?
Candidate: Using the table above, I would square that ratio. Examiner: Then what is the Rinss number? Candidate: 0.93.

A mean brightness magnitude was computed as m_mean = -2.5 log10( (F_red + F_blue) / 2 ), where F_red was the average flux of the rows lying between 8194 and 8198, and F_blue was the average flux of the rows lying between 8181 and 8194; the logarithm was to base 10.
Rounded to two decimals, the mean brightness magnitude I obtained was -2.12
